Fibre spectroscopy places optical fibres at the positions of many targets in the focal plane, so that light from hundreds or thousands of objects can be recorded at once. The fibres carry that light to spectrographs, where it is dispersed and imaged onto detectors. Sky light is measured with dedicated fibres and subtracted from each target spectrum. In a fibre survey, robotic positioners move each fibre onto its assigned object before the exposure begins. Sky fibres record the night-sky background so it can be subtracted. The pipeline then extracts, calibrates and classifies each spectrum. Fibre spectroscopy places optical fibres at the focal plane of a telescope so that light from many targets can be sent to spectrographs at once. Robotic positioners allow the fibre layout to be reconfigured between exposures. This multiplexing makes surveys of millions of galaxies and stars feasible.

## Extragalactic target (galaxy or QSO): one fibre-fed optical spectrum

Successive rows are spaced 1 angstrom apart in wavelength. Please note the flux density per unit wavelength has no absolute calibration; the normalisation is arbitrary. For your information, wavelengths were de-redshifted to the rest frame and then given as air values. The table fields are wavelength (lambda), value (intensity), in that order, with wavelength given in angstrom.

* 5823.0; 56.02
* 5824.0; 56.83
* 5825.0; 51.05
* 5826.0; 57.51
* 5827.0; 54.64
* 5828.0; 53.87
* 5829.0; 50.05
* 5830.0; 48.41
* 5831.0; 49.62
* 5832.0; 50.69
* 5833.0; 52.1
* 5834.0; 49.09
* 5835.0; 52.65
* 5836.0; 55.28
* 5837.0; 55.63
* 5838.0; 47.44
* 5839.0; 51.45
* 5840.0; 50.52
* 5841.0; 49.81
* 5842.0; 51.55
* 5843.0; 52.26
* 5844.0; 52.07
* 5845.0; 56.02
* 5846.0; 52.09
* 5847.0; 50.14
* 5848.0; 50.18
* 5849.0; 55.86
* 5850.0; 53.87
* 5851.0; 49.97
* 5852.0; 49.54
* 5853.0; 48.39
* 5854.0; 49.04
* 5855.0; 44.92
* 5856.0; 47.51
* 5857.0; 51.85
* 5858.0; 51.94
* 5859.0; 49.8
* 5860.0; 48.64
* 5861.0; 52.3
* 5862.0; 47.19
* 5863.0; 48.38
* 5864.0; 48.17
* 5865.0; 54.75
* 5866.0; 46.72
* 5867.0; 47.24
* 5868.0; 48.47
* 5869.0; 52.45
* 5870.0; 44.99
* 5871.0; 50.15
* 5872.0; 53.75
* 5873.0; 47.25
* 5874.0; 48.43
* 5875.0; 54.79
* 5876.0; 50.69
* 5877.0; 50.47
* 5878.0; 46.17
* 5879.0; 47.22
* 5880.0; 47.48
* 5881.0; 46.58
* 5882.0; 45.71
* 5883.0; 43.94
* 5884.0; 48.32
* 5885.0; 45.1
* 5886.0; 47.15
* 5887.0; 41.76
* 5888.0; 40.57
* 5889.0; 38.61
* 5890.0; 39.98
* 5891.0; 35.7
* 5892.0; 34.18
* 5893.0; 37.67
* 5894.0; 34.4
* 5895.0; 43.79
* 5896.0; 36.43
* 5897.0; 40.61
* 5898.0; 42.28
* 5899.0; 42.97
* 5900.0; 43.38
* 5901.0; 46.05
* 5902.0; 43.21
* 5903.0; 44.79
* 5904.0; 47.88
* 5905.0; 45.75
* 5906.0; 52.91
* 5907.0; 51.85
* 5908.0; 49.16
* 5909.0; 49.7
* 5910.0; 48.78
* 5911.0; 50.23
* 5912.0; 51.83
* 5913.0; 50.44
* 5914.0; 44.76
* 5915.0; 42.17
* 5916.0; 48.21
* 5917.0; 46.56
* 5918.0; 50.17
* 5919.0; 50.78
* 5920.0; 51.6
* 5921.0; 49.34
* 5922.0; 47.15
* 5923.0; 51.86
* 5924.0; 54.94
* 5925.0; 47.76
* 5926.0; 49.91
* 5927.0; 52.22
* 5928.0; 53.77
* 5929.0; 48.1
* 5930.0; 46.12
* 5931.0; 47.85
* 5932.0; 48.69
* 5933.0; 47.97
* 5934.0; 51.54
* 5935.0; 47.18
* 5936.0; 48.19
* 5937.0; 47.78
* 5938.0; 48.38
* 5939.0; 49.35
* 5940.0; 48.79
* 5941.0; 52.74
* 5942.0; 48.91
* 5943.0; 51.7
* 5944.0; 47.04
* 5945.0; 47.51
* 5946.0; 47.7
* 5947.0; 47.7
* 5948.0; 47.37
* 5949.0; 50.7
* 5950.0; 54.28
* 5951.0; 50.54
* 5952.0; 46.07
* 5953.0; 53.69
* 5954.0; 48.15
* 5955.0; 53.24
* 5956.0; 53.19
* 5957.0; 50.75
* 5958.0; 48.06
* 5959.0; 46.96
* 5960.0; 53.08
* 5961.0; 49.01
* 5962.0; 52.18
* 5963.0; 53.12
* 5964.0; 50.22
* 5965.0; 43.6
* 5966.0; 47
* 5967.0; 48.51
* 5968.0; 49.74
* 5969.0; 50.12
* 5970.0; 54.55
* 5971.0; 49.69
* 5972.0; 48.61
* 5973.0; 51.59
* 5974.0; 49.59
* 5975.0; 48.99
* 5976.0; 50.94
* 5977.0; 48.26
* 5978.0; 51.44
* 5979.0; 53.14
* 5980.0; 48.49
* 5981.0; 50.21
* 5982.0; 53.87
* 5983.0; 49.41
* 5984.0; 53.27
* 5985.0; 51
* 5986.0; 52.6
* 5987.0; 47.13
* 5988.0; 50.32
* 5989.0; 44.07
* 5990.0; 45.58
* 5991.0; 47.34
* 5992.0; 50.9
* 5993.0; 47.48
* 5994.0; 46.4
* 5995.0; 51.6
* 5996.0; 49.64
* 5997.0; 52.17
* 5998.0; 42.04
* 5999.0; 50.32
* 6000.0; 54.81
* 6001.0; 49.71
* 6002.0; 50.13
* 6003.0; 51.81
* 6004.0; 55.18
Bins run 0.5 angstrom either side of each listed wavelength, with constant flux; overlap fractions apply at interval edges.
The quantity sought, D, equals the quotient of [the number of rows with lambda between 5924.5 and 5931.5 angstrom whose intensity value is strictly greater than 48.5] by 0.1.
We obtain 30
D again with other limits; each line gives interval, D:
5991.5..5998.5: 40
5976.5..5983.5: 50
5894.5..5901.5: 0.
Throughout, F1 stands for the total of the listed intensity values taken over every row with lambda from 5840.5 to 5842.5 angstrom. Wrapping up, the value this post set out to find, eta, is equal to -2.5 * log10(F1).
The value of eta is -5.015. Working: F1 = 101.4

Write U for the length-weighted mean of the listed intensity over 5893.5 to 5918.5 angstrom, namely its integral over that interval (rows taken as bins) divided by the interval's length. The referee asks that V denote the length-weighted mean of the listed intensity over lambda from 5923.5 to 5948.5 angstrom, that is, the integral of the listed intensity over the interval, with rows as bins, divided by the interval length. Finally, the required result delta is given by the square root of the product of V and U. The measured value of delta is 47.5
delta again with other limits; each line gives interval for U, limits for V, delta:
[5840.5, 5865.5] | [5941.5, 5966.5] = 50.2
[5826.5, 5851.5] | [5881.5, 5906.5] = 46.9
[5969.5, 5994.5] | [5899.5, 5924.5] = 49.2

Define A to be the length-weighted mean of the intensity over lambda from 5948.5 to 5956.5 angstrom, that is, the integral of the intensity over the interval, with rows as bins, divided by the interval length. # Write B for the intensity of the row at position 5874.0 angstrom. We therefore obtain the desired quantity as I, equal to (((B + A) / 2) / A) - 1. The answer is -0.027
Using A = 51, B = 48.43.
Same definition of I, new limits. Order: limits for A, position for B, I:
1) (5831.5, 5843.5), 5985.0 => -0.005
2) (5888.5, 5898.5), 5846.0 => 0.179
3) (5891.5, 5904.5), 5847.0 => 0.106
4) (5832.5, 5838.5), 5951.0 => -0.014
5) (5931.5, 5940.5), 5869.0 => 0.039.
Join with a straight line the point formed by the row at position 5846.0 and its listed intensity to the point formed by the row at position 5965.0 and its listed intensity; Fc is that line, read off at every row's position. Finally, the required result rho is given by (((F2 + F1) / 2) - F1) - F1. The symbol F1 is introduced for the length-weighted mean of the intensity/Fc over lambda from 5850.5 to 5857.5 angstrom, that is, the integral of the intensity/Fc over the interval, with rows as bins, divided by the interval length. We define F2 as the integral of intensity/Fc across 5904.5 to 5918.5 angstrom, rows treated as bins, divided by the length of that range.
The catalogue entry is -0.91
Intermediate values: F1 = 0.95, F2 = 1.03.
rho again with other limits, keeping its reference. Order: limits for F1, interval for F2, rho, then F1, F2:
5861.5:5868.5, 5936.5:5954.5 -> -0.89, 0.96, 1.10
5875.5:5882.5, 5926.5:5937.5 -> -0.91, 0.96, 1.07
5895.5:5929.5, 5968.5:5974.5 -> -0.93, 1.01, 1.18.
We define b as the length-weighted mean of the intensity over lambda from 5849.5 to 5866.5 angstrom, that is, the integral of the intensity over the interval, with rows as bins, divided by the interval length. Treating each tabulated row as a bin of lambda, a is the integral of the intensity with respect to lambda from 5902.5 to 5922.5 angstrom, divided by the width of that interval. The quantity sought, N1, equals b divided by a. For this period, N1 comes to 1.02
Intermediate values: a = 48.7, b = 49.6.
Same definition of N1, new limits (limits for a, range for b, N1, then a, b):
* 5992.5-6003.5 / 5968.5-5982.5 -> 1.02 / 49.6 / 50.7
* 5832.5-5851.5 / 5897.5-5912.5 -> 0.91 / 52.0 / 47.4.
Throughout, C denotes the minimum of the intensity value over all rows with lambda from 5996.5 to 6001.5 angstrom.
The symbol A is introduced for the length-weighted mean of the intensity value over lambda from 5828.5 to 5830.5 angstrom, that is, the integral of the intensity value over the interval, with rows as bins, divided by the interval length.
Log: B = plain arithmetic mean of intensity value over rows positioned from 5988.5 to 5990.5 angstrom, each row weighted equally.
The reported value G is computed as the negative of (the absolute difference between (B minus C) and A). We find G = -46.4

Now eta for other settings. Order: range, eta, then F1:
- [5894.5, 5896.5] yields -4.761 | 80.2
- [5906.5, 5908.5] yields -5.011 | 101.0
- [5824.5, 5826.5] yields -5.089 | 108.6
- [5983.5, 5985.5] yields -5.045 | 104.3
